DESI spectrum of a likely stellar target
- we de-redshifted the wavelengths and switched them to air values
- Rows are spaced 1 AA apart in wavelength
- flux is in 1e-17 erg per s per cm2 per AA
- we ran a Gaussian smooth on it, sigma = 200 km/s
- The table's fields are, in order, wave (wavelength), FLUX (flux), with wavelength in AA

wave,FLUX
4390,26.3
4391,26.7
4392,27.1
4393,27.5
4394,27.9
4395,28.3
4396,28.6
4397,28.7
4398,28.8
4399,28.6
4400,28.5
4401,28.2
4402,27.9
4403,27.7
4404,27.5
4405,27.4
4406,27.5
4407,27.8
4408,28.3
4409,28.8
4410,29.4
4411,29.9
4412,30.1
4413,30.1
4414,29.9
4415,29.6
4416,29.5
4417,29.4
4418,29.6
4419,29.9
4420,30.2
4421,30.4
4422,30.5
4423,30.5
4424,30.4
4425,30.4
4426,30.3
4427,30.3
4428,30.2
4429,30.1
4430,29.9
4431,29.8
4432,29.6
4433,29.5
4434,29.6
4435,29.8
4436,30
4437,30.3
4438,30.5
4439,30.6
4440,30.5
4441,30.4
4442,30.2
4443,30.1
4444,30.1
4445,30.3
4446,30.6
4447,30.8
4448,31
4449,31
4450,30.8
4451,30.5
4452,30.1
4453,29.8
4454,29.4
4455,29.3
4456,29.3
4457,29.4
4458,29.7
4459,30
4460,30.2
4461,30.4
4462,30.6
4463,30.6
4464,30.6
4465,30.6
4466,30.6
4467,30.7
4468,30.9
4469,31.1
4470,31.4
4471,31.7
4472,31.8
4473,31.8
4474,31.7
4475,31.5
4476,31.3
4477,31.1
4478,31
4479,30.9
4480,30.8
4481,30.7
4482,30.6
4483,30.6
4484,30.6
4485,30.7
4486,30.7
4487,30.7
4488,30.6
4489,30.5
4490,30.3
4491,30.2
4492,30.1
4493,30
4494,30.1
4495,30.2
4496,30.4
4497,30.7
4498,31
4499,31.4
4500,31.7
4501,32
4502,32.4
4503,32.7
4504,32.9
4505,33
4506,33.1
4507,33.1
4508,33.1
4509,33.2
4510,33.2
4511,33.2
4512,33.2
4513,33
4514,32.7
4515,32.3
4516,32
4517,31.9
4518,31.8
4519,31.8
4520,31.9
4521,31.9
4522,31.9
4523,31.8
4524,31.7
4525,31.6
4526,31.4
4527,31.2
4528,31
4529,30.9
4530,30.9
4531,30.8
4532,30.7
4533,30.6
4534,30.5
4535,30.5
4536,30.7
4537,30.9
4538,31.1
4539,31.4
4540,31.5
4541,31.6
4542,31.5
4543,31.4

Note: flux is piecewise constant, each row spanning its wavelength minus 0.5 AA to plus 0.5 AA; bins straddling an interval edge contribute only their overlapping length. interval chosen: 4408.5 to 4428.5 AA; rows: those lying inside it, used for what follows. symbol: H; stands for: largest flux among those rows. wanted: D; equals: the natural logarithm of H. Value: 3.418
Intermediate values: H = 30.5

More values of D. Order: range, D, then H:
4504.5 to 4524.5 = 3.503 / 33.2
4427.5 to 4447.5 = 3.428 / 30.8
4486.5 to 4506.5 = 3.500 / 33.1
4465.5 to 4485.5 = 3.459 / 31.8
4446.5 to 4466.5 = 3.434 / 31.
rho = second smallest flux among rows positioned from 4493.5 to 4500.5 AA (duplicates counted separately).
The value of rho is 30.2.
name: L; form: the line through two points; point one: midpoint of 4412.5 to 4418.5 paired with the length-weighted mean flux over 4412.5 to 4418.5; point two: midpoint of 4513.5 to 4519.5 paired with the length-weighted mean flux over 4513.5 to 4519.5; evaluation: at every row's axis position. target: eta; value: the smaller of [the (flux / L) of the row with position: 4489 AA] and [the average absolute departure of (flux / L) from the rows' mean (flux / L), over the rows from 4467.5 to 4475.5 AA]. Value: 0.008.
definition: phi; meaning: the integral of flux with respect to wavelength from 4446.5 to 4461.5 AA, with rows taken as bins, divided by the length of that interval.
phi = 30.1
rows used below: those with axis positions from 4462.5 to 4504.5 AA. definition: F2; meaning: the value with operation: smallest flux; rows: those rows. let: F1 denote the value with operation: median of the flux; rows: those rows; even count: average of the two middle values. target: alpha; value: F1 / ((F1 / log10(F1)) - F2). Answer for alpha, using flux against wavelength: -3.28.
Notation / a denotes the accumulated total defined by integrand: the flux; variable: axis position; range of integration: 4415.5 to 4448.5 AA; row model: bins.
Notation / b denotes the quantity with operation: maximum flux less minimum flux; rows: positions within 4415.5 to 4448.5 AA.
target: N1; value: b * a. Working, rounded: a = 995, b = 1.6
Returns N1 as 1592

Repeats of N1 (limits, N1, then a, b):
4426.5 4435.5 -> 215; 269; 0.8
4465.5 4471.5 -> 205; 186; 1.1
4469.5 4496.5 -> 1498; 832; 1.8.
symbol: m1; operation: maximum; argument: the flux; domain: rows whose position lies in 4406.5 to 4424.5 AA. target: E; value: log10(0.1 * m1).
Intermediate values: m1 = 30.5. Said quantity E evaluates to 0.484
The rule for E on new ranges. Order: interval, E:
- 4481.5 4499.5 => 0.497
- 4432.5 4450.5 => 0.491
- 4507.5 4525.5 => 0.521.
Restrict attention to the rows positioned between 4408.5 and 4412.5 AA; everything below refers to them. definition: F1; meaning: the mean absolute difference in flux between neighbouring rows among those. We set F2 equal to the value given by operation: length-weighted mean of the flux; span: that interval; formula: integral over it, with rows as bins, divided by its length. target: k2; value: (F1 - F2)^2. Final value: 848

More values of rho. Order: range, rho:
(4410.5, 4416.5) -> 29.6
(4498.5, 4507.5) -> 31.7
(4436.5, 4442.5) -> 30.3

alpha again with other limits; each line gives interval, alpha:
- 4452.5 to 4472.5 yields -3.52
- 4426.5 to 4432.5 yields -3.23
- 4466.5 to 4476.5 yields -3.24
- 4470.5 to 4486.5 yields -3.15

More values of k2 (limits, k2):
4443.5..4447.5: 913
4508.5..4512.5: 1102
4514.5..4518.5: 1013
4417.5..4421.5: 886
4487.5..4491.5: 916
